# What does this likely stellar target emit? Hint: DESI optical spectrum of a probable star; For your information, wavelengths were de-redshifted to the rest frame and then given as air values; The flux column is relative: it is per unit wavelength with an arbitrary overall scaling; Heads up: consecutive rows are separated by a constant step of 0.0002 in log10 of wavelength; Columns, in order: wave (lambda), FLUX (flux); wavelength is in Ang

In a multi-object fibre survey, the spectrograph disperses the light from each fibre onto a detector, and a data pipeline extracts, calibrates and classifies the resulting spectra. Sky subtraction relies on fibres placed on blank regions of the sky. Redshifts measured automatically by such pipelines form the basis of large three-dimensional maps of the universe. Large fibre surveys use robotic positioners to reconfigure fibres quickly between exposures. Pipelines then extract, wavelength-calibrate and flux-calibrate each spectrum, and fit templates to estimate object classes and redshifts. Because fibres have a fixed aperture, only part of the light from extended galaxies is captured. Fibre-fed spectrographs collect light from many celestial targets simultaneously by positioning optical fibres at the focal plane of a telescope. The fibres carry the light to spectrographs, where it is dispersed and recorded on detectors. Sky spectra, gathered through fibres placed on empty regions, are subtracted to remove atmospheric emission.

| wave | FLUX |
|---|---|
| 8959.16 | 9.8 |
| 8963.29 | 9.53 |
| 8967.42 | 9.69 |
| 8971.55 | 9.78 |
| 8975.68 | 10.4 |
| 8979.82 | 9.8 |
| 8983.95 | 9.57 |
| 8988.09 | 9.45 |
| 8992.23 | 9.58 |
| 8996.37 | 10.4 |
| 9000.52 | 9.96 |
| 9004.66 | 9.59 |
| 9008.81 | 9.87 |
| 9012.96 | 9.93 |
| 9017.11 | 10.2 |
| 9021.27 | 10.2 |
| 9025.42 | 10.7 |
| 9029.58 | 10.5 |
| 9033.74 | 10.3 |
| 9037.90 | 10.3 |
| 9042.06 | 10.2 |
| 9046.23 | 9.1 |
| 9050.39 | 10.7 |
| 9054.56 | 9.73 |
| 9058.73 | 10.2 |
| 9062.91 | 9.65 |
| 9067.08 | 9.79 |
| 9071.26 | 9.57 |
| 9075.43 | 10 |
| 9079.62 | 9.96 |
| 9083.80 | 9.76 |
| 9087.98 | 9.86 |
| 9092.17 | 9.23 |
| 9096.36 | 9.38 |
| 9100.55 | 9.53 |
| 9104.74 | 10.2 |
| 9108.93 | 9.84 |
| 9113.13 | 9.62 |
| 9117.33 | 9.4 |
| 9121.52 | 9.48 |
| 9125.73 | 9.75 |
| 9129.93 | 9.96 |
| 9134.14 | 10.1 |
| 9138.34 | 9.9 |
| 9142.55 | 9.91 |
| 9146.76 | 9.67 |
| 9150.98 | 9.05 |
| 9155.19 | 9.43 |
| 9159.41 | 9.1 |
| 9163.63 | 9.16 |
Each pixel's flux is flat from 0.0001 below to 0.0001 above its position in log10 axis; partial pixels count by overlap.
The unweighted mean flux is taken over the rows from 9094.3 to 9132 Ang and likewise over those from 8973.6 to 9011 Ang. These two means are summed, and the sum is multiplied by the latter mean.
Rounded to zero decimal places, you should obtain 192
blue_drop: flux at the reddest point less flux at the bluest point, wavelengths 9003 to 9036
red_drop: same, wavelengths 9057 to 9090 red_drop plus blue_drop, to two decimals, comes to 0.37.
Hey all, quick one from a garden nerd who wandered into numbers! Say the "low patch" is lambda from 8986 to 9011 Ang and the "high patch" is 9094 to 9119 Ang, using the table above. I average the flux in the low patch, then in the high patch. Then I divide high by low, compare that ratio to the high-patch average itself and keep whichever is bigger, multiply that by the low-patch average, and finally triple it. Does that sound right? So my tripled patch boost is 284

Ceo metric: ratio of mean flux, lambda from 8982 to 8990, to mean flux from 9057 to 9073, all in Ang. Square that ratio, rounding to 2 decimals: 0.94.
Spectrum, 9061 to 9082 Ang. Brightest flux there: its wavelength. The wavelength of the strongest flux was 9075.43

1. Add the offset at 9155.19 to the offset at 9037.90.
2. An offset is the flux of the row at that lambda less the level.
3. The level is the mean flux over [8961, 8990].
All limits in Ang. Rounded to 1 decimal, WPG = 0.2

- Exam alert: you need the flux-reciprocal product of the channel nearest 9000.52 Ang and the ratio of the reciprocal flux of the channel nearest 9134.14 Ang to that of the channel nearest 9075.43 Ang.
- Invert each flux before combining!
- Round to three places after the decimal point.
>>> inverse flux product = 0.099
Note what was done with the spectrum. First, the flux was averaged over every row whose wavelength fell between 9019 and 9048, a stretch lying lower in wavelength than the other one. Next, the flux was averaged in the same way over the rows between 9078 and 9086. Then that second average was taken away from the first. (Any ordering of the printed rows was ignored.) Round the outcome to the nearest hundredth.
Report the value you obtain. 0.33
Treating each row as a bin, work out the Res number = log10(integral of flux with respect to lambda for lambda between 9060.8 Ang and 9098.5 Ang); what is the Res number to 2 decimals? 2.56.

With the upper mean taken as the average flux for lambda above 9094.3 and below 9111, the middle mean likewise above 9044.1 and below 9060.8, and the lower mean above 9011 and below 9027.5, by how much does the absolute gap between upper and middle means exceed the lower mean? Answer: -10.1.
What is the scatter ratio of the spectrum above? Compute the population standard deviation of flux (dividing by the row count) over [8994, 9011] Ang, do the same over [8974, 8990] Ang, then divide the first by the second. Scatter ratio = 0.80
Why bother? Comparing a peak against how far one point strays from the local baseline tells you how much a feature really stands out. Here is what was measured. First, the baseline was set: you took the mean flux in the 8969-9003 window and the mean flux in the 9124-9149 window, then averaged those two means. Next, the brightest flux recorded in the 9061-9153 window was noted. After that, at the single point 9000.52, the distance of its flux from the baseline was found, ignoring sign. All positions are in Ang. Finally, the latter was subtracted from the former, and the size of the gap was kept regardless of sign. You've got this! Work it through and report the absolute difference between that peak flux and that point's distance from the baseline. 10.1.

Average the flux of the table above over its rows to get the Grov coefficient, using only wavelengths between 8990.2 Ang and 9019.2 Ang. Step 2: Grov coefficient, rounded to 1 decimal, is 9.9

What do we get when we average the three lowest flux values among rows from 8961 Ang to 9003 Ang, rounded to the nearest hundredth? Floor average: 9.52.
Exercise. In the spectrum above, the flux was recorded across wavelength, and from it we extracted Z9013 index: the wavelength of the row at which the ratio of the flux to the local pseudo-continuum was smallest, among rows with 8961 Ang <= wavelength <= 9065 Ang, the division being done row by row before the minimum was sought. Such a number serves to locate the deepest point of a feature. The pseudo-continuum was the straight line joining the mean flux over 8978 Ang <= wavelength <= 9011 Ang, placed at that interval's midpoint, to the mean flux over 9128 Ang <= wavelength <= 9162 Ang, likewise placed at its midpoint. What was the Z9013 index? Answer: 9046.23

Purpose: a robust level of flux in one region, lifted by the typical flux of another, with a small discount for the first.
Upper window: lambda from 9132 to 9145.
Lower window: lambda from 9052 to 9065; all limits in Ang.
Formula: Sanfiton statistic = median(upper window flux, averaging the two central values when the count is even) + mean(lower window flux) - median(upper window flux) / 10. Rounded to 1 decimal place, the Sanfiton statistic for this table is 18.8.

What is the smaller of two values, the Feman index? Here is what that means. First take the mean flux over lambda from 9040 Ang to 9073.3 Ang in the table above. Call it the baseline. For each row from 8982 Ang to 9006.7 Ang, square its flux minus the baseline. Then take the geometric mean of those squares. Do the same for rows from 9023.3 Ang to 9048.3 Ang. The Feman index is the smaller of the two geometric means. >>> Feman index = 0.079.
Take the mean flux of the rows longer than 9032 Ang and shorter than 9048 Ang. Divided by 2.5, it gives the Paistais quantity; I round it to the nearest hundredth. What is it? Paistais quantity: 3.99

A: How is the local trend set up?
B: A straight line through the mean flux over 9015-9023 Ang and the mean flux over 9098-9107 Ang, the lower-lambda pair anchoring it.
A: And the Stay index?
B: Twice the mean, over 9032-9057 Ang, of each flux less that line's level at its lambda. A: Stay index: -0.1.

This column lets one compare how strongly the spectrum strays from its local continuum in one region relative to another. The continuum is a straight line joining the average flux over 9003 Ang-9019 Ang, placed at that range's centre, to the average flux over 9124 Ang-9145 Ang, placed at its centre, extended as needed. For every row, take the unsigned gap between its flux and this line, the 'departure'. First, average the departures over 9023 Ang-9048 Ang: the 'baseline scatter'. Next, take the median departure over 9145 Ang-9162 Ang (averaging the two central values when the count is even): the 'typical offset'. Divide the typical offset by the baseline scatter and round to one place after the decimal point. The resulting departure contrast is 1.2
